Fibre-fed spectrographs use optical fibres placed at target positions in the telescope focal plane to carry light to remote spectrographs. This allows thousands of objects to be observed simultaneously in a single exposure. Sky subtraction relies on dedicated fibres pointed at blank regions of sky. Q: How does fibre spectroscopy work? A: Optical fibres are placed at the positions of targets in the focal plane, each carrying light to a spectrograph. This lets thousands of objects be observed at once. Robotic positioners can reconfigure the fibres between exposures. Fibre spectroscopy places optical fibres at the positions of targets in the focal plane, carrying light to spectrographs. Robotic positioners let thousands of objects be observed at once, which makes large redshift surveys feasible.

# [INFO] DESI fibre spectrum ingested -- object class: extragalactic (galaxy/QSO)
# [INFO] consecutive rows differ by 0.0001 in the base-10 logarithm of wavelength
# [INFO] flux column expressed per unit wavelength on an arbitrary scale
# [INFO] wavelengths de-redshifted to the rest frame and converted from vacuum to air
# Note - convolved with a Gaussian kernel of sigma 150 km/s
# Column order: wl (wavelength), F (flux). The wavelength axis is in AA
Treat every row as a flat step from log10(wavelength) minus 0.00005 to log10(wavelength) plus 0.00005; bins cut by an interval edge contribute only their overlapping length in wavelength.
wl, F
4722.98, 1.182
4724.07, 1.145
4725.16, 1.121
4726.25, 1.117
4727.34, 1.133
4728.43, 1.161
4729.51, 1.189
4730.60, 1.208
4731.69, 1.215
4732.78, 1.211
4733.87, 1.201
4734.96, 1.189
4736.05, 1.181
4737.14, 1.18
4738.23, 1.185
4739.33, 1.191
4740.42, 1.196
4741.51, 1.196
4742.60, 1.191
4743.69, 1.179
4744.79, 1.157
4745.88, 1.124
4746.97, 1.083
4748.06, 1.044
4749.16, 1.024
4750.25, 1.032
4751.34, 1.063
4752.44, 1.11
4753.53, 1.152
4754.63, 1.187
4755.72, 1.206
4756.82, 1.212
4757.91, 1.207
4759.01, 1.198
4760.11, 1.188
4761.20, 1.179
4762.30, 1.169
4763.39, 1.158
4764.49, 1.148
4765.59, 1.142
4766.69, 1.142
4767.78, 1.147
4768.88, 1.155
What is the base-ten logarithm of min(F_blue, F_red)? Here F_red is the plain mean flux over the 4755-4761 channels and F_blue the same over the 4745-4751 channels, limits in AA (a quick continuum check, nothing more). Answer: 0.03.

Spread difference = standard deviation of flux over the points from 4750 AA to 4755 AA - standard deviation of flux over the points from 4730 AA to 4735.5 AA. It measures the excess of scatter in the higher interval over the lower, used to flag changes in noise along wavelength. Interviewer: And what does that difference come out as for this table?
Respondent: 0.05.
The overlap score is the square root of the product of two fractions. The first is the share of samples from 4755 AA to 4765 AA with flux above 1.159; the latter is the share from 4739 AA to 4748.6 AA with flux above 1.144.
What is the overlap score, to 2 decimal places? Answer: 0.72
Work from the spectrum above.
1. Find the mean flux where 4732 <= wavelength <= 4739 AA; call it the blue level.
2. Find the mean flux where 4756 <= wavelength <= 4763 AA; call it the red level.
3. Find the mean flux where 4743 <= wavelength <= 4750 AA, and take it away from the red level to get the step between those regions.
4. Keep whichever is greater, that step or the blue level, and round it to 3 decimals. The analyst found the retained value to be 1.191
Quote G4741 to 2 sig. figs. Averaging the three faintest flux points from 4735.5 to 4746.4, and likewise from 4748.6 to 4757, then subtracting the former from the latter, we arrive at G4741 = -0.11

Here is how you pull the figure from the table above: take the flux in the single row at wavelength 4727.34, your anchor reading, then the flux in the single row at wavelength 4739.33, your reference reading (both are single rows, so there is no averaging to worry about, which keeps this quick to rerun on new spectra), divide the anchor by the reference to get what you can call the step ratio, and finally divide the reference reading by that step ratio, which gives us 1.25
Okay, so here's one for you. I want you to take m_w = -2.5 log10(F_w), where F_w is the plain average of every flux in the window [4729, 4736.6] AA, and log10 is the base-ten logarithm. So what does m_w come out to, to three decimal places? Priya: -0.197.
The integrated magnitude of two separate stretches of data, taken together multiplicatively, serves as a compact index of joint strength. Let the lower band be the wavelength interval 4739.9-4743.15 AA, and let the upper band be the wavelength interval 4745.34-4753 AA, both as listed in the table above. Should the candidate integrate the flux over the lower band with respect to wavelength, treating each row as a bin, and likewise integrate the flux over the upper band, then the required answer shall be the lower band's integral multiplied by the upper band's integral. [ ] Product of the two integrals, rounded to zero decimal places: 32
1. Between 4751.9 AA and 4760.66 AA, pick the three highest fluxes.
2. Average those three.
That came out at 1.208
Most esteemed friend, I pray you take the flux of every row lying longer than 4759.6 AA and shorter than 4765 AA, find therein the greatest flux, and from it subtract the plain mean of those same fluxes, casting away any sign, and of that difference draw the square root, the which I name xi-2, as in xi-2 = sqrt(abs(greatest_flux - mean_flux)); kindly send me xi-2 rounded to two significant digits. 0.14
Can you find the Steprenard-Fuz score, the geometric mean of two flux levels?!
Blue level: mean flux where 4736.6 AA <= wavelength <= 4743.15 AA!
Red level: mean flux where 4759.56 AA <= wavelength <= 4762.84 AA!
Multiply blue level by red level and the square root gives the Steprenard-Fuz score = 1.18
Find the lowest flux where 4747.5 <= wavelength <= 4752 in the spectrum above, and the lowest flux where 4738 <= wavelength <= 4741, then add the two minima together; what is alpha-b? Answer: 2.21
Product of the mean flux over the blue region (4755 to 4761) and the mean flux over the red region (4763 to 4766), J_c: 1.38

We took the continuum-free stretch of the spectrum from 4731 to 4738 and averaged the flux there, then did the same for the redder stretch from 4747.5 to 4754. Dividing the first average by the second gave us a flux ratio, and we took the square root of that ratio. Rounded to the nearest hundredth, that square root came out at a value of 1.06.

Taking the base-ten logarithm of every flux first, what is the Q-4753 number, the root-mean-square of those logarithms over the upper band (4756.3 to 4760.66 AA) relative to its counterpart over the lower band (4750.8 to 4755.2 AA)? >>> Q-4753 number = 1.5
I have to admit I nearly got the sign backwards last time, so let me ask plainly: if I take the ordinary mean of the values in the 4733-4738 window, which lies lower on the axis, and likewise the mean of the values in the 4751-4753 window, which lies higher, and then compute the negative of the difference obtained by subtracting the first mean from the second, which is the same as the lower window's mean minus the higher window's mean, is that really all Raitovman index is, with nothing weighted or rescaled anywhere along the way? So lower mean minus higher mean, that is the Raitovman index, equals 0.10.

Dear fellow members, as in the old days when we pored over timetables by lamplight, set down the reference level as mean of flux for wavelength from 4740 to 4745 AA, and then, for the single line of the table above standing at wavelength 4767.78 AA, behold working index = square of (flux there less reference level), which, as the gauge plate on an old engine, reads 0.0014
